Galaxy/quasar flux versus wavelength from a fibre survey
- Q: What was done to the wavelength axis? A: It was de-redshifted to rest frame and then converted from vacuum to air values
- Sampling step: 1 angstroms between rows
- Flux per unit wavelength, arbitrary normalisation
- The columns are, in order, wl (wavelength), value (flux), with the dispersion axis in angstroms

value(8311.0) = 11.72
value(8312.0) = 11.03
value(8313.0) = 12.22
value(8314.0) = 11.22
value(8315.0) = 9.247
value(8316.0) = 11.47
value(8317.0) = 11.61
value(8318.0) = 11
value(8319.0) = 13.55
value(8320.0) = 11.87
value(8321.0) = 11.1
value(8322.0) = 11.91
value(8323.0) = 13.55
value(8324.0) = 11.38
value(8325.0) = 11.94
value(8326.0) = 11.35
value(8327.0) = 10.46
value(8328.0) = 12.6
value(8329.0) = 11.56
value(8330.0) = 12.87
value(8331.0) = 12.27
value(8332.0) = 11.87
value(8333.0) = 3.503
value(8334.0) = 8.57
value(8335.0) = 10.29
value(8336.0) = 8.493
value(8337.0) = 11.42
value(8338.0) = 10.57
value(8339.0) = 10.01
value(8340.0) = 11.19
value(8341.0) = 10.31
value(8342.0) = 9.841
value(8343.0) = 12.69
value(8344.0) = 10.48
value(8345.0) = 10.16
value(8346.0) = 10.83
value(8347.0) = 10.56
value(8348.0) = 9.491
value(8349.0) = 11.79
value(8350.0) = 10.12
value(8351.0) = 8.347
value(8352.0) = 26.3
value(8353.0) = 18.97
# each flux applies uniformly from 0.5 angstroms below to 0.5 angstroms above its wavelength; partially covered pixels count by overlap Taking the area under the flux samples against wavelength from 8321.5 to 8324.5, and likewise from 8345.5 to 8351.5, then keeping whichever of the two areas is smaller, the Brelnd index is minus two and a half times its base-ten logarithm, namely -3.92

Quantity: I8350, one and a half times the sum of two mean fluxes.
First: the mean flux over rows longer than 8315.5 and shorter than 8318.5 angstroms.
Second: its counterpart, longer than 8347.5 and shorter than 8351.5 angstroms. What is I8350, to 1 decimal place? 31.9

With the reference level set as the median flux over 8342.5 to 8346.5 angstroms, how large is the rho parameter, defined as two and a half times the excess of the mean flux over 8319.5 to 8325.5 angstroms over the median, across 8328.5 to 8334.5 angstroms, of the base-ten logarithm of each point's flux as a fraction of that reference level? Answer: 29.8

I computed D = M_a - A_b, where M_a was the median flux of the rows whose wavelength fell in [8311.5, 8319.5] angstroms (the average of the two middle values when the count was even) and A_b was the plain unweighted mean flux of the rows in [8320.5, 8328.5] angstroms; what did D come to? -0.4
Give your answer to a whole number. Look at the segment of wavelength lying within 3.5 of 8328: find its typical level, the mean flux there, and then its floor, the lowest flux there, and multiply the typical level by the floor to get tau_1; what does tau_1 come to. 124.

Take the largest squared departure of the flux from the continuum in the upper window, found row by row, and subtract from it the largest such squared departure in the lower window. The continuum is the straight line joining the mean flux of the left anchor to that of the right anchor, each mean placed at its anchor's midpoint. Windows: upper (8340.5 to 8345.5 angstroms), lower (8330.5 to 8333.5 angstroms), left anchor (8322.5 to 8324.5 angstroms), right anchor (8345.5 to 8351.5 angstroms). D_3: -62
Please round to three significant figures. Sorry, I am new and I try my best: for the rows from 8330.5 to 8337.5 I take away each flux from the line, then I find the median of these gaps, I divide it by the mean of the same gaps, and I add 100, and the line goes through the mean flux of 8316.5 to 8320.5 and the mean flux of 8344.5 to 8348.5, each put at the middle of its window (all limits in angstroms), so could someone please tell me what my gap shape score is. 100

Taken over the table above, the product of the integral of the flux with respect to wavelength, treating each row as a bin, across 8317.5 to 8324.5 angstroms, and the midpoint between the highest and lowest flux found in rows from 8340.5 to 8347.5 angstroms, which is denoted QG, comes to 950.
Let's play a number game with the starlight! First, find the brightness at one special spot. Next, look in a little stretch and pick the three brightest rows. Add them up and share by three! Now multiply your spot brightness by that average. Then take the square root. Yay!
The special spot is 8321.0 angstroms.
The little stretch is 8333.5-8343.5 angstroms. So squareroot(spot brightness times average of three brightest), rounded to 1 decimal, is 11.4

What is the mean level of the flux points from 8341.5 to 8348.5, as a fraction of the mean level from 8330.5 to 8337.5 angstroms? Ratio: 1.115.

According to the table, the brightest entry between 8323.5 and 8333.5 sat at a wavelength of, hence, 8330.0 angstroms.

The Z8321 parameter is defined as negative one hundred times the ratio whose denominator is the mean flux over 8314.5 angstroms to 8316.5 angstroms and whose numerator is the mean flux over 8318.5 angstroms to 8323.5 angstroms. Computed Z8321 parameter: -120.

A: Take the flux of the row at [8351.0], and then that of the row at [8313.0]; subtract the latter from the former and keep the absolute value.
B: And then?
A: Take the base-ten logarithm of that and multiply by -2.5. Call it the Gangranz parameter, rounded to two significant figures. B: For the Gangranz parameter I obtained -1.5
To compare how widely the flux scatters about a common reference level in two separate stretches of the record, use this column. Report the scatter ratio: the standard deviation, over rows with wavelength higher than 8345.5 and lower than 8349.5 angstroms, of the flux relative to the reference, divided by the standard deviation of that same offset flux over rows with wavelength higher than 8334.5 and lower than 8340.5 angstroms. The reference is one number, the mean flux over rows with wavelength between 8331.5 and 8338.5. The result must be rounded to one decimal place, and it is 0.9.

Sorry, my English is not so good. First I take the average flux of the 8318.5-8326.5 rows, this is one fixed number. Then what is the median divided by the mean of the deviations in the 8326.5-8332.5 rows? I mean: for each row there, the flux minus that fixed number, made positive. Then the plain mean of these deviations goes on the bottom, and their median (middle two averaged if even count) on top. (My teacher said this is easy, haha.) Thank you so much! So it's 0.81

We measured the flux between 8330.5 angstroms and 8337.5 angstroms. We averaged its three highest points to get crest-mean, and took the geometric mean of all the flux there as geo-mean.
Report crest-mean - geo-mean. 2.97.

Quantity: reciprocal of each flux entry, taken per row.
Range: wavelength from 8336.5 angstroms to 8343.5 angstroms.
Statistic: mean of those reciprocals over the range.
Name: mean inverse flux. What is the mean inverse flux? 0.093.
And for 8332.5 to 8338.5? 0.133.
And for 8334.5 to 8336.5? 0.107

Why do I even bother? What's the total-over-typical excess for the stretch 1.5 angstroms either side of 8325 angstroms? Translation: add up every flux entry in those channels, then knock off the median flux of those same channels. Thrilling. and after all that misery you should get 23.29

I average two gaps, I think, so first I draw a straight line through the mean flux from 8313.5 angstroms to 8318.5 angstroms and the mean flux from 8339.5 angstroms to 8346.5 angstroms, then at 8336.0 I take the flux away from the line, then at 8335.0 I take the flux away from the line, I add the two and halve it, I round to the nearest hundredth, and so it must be 1.43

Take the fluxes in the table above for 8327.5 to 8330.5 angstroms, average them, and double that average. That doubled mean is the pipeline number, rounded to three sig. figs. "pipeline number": 24.7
